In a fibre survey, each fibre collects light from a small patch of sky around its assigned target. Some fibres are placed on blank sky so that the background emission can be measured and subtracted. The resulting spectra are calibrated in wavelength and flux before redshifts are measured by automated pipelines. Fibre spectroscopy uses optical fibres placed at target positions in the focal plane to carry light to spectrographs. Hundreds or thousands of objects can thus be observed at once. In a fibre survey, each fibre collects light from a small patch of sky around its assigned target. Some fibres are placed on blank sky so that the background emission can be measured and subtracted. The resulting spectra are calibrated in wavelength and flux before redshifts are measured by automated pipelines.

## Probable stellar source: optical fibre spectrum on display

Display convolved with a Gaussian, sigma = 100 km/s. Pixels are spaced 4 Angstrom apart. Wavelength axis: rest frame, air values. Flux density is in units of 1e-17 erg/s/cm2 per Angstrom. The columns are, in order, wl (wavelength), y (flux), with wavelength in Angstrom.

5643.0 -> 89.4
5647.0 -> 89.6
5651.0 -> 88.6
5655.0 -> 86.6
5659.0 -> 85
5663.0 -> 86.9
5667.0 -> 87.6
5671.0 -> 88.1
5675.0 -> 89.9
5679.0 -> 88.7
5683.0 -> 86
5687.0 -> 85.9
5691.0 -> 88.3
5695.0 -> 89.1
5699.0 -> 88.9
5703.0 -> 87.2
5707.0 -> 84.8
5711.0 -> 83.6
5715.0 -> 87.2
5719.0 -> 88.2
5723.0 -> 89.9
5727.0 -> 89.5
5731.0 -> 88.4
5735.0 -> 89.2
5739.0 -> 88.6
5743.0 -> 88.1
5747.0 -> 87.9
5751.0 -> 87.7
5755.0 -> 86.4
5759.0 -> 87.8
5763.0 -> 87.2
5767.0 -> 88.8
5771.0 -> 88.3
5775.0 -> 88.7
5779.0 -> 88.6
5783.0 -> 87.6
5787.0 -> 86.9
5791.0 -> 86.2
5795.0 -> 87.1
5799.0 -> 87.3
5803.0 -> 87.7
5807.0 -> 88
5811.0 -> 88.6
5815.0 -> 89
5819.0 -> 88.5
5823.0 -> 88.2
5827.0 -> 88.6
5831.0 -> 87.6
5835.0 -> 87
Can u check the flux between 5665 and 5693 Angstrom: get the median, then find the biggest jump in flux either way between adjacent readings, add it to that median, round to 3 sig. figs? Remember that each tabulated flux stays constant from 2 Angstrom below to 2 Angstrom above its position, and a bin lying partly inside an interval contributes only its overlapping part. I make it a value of 90.8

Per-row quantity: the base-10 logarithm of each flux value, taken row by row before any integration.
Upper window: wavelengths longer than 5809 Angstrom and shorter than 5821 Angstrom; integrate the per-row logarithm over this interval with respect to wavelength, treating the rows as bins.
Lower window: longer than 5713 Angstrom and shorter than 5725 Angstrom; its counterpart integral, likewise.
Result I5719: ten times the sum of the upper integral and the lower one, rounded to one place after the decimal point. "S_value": 467.3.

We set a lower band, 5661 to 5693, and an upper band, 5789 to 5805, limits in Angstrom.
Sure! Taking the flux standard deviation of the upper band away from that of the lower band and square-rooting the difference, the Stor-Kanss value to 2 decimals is 0.86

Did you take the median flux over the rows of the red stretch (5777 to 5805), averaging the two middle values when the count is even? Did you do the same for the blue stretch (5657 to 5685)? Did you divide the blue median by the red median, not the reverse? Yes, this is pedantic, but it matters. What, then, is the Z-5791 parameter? 1.00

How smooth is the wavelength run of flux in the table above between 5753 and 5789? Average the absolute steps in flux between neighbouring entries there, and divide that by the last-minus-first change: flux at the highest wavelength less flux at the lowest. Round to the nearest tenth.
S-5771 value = 1.6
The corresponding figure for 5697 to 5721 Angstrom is -2.8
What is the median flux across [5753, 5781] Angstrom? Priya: 88.3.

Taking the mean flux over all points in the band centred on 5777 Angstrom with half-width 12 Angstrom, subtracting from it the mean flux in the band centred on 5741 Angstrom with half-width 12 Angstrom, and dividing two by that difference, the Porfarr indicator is -12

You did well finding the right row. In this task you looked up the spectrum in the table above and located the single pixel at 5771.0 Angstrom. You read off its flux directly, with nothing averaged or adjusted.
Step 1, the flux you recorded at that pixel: 88.3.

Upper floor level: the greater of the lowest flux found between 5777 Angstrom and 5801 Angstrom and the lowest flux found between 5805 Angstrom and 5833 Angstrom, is 87.6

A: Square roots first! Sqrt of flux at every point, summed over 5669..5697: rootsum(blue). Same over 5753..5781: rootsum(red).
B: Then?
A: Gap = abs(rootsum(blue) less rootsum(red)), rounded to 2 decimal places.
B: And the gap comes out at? 0.01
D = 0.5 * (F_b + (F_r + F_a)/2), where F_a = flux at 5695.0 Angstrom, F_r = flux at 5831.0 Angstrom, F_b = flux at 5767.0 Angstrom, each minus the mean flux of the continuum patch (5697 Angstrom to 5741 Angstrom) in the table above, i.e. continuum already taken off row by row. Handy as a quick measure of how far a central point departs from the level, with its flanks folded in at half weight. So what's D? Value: 0.8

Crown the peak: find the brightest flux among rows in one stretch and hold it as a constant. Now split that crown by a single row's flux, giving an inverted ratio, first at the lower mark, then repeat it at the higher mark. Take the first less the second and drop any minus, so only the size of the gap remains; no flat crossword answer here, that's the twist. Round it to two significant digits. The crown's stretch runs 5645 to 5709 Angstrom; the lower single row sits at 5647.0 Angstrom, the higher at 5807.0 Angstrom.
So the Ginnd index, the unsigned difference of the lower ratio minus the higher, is 0.018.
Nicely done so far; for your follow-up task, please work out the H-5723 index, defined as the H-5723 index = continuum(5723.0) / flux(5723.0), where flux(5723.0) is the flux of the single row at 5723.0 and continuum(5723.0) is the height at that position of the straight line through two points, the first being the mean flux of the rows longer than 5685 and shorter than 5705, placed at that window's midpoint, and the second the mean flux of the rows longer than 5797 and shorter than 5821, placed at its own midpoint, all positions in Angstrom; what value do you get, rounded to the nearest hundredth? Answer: 0.98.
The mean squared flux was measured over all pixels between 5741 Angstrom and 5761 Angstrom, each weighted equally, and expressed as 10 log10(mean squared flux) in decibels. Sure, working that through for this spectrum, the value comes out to 38.8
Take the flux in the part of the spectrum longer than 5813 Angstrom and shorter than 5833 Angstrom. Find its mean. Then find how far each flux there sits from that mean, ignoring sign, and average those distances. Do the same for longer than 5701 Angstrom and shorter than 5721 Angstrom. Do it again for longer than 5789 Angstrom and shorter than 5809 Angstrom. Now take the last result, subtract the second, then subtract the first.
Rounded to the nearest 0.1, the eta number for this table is -1.5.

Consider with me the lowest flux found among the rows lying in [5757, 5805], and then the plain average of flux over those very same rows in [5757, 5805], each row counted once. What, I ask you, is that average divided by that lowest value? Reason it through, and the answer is 1.02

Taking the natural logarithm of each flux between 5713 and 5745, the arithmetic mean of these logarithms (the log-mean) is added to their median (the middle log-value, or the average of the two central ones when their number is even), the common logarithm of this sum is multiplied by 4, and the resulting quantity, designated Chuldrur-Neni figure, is 3.811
